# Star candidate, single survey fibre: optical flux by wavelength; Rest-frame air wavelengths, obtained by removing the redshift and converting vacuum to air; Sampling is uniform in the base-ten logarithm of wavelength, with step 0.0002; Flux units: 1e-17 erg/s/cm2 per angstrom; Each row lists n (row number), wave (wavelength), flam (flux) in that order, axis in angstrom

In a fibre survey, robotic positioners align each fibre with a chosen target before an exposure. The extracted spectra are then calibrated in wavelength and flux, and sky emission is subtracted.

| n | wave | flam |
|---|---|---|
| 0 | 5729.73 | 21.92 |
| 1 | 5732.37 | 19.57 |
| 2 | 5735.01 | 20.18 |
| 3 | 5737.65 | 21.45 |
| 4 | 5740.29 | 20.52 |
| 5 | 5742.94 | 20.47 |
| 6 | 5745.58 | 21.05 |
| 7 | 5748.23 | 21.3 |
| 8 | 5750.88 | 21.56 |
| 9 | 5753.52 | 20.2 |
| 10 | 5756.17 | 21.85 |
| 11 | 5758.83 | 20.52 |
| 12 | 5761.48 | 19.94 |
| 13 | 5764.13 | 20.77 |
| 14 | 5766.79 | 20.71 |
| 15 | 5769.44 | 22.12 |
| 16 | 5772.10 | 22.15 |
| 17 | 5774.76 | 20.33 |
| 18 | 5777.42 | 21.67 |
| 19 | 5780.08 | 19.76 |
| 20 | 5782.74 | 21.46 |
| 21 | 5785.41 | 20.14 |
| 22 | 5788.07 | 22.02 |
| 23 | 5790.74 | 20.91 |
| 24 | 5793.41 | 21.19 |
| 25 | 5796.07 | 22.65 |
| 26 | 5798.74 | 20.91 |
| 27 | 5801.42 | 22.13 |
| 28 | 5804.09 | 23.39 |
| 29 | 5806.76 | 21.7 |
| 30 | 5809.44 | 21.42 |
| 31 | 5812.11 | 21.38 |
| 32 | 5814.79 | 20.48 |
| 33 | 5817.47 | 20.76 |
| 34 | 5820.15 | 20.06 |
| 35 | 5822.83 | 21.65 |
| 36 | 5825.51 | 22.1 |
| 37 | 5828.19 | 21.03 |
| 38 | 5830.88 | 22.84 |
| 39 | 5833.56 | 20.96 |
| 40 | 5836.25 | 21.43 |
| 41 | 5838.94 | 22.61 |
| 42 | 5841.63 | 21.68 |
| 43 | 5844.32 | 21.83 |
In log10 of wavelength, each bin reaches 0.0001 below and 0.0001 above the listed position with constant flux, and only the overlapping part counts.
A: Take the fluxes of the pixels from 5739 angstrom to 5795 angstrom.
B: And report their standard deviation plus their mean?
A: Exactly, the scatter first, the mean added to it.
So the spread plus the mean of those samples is 21.7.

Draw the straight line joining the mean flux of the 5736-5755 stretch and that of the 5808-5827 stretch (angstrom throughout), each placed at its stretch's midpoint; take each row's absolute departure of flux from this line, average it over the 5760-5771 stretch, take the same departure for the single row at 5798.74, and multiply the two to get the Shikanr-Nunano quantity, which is 0.11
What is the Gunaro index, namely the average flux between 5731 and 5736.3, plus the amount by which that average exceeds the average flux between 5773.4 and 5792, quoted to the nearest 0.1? 18.9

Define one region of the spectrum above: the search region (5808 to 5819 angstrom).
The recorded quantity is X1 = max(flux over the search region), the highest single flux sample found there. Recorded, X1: 21.42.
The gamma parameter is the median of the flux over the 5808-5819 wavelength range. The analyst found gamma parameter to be 21.1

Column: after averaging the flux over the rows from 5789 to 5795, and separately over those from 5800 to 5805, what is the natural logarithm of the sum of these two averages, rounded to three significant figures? 3.78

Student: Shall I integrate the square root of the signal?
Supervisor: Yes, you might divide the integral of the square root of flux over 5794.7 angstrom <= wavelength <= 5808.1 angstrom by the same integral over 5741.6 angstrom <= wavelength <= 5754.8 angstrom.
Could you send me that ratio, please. 1.04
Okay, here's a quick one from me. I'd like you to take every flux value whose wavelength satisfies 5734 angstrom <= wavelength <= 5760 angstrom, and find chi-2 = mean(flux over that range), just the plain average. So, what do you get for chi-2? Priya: 20.9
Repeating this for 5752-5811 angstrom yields 21.3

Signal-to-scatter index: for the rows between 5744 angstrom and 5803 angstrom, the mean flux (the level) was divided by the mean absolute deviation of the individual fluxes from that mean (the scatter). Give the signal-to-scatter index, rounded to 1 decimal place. 31.3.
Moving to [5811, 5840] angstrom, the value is 32.0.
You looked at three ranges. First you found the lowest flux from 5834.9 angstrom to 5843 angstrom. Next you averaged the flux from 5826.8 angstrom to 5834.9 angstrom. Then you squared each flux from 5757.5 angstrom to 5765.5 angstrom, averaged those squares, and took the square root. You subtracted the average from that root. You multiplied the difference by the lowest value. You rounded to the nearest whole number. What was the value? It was -26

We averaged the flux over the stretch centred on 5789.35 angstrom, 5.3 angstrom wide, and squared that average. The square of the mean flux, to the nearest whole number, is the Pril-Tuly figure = 461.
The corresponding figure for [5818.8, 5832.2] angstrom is 464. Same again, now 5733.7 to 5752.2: 438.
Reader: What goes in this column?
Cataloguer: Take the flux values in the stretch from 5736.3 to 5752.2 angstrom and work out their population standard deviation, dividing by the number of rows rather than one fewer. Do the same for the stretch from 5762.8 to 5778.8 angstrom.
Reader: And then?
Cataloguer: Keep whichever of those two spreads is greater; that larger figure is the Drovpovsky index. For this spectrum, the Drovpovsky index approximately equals 0.72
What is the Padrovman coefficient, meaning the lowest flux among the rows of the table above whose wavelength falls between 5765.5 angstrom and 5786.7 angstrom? 19.76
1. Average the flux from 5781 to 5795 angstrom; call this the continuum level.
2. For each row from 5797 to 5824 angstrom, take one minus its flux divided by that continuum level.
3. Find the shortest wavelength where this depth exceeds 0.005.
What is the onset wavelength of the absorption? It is 5798.74 angstrom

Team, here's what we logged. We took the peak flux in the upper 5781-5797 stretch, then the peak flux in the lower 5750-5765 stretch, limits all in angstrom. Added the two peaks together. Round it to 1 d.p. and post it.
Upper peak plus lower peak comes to 44.5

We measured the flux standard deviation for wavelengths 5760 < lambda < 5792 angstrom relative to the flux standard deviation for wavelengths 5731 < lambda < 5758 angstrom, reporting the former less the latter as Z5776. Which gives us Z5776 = 0.13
